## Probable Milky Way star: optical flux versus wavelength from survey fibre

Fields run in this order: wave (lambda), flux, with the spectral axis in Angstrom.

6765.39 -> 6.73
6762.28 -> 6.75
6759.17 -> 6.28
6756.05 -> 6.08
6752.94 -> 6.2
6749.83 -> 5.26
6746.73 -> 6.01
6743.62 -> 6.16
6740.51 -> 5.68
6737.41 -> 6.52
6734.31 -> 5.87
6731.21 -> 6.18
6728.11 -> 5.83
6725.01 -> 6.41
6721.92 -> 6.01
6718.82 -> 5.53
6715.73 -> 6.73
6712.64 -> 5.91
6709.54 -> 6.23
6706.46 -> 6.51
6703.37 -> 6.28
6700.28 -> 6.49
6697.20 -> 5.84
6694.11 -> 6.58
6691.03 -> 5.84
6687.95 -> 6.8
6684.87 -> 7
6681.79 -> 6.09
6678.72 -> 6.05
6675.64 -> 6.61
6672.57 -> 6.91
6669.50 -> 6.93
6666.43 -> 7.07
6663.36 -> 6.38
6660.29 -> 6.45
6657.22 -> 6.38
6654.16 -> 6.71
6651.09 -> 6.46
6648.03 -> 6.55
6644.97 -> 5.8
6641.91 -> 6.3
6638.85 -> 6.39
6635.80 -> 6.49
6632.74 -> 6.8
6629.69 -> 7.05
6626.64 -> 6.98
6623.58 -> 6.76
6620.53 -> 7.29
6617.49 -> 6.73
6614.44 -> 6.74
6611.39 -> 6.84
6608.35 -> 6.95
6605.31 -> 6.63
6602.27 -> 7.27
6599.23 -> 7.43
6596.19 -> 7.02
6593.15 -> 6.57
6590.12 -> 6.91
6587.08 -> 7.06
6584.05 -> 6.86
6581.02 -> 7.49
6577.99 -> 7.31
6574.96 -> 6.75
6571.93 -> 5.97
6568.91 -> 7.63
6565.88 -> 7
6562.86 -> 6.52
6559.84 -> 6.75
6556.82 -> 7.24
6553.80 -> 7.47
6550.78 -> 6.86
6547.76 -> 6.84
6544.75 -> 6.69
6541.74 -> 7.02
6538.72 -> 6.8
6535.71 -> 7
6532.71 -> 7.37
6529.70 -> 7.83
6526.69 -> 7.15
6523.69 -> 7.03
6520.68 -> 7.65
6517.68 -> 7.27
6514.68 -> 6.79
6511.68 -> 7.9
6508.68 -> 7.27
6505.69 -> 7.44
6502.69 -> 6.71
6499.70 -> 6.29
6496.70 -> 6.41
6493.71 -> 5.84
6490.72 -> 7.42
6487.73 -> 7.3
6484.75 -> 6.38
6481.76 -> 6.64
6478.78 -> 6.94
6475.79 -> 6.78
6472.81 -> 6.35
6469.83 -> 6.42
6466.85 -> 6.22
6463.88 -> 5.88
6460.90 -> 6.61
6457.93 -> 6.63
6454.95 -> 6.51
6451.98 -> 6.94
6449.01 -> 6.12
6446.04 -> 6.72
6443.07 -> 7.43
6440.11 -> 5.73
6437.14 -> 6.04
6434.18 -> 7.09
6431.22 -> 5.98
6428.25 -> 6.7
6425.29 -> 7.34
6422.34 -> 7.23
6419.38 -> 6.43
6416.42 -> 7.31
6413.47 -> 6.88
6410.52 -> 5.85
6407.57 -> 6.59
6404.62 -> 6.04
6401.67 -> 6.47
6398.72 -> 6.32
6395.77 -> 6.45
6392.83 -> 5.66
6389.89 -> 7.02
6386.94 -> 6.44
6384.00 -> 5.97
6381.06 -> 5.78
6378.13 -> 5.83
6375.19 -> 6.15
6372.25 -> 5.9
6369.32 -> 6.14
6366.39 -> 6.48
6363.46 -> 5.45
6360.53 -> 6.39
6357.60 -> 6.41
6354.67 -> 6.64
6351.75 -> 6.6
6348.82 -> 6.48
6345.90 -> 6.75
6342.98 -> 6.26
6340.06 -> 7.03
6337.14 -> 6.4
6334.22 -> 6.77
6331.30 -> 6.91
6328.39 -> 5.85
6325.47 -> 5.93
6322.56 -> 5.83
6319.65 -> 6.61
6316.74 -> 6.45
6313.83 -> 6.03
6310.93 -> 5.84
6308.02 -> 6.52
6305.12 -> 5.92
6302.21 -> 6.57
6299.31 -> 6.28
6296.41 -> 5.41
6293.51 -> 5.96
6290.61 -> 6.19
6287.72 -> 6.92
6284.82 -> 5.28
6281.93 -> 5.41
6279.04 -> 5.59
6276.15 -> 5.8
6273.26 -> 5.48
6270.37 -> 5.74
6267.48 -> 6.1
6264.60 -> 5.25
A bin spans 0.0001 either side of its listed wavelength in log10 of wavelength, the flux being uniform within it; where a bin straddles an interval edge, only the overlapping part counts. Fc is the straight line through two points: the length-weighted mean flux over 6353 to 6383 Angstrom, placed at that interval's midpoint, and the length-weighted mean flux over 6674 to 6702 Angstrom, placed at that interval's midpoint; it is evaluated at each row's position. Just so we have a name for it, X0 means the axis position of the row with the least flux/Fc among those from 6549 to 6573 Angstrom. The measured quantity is 6571.93 Angstrom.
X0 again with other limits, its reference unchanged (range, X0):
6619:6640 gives 6638.85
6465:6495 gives 6493.71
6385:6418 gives 6392.83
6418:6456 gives 6440.11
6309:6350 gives 6322.56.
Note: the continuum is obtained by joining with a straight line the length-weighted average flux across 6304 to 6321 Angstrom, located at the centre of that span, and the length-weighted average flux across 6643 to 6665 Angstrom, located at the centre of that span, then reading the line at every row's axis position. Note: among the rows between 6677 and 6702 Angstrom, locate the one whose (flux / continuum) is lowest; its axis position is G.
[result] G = 6697.20 Angstrom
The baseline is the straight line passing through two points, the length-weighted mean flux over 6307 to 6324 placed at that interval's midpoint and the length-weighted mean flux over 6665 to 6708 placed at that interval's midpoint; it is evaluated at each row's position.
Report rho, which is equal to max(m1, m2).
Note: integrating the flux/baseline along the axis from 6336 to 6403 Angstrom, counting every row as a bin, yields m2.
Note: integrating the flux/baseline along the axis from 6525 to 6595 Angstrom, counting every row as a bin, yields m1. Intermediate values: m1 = 77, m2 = 67.6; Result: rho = 76.6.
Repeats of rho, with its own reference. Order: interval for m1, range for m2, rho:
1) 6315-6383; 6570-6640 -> 75.0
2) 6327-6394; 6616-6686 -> 71.6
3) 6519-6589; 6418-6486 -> 77.2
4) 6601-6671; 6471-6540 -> 75.8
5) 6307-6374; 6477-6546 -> 76.0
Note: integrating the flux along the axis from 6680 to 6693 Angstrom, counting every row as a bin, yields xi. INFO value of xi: 84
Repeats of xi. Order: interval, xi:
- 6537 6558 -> 147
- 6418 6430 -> 83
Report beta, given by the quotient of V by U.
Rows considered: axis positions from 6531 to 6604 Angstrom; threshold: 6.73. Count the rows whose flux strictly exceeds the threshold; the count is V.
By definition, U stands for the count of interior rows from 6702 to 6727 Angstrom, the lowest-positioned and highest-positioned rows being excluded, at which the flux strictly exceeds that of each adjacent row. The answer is 10.0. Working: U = 2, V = 20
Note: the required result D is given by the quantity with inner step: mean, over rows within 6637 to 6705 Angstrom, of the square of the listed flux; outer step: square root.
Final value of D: 6.46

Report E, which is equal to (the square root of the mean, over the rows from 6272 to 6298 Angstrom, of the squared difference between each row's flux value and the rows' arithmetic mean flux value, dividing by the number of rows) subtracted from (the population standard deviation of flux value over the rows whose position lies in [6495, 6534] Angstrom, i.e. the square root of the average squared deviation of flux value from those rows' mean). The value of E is 0.00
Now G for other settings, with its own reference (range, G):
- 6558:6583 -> 6571.93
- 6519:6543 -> 6538.72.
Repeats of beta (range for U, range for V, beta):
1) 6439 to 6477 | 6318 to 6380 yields 1.0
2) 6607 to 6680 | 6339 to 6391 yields 0.5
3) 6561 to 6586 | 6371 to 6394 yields 0.5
